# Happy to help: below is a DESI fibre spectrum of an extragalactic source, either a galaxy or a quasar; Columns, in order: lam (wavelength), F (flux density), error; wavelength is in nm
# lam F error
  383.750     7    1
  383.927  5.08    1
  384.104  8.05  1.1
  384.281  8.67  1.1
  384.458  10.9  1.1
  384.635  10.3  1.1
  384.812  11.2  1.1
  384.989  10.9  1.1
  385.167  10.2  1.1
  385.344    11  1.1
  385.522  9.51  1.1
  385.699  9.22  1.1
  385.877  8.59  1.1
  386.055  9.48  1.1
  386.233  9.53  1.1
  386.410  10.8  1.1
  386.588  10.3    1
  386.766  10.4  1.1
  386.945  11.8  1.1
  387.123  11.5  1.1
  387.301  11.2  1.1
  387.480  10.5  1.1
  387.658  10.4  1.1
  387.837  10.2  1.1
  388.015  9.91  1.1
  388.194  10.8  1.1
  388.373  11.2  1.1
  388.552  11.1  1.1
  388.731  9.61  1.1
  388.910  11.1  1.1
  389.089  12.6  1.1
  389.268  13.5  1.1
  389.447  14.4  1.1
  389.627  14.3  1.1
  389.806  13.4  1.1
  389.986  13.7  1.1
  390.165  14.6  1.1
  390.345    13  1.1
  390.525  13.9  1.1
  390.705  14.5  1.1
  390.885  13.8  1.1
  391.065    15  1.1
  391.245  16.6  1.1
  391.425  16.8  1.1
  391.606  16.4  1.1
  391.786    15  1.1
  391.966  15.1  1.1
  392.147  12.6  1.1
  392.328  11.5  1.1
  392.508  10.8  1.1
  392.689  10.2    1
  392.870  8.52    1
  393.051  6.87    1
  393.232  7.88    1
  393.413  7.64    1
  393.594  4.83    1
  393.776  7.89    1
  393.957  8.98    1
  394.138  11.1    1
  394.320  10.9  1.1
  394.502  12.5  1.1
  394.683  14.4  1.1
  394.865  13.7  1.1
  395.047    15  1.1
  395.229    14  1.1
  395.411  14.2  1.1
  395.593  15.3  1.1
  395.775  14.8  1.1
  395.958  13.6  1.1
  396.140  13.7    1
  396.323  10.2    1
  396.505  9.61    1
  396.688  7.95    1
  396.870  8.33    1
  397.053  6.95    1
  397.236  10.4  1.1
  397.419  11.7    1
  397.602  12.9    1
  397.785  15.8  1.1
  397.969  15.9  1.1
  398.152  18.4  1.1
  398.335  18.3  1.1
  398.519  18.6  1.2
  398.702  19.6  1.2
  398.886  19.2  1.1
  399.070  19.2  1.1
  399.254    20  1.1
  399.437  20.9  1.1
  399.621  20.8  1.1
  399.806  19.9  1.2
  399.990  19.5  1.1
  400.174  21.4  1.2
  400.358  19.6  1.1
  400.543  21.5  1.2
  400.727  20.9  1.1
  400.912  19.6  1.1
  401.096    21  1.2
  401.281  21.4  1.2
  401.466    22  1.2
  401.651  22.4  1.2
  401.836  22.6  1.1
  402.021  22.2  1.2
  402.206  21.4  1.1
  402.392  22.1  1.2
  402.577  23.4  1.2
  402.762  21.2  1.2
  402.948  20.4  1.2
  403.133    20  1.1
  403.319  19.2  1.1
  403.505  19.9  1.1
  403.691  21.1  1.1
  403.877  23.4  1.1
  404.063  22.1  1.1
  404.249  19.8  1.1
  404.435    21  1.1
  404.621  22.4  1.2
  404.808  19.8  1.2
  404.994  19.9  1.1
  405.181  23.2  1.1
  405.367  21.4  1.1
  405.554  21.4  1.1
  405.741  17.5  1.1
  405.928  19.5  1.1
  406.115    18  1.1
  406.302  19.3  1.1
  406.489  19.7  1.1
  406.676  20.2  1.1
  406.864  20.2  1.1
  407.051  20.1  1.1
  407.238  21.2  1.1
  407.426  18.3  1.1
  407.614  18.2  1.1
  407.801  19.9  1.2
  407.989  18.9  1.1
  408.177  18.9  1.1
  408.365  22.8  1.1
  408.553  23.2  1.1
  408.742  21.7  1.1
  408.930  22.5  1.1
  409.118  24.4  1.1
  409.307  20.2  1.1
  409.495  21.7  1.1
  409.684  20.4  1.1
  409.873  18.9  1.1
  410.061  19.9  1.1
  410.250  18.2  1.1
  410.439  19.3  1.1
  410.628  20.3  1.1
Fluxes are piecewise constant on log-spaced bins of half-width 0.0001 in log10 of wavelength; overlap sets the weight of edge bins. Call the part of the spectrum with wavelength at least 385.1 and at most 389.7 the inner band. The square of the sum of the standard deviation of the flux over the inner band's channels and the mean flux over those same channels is 152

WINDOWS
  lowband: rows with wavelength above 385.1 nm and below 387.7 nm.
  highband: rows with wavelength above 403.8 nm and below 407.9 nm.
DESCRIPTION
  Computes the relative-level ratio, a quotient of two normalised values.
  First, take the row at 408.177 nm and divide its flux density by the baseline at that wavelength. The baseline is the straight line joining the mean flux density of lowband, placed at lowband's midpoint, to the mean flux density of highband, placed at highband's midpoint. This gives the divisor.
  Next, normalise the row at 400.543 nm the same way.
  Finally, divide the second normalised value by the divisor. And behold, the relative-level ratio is 1.4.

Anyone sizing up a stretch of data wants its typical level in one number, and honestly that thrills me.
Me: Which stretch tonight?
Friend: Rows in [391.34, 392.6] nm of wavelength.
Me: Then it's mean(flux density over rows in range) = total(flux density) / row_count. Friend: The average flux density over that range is 14.0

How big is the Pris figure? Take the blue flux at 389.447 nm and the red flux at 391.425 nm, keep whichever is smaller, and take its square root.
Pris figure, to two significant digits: 3.8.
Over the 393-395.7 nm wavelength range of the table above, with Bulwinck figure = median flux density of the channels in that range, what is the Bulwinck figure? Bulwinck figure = 11.1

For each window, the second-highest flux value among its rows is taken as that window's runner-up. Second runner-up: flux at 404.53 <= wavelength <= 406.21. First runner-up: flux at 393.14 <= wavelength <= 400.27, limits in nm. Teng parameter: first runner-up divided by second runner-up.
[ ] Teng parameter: 0.93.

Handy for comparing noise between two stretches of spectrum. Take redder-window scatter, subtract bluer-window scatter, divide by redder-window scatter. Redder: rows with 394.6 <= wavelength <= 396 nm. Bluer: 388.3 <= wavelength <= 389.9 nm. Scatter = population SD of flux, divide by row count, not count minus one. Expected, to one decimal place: -1.7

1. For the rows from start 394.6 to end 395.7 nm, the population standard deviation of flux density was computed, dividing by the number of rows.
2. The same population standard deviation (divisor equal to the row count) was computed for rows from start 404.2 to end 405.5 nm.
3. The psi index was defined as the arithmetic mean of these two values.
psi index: 0.91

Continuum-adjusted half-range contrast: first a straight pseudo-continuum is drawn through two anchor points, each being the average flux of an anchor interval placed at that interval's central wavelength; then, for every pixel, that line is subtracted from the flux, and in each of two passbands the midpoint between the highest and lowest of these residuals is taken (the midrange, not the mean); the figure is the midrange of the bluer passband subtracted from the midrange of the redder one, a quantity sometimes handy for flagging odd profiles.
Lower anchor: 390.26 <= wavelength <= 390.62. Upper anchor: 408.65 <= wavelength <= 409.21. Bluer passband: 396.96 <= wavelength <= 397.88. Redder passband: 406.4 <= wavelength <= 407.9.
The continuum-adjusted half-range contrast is 3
